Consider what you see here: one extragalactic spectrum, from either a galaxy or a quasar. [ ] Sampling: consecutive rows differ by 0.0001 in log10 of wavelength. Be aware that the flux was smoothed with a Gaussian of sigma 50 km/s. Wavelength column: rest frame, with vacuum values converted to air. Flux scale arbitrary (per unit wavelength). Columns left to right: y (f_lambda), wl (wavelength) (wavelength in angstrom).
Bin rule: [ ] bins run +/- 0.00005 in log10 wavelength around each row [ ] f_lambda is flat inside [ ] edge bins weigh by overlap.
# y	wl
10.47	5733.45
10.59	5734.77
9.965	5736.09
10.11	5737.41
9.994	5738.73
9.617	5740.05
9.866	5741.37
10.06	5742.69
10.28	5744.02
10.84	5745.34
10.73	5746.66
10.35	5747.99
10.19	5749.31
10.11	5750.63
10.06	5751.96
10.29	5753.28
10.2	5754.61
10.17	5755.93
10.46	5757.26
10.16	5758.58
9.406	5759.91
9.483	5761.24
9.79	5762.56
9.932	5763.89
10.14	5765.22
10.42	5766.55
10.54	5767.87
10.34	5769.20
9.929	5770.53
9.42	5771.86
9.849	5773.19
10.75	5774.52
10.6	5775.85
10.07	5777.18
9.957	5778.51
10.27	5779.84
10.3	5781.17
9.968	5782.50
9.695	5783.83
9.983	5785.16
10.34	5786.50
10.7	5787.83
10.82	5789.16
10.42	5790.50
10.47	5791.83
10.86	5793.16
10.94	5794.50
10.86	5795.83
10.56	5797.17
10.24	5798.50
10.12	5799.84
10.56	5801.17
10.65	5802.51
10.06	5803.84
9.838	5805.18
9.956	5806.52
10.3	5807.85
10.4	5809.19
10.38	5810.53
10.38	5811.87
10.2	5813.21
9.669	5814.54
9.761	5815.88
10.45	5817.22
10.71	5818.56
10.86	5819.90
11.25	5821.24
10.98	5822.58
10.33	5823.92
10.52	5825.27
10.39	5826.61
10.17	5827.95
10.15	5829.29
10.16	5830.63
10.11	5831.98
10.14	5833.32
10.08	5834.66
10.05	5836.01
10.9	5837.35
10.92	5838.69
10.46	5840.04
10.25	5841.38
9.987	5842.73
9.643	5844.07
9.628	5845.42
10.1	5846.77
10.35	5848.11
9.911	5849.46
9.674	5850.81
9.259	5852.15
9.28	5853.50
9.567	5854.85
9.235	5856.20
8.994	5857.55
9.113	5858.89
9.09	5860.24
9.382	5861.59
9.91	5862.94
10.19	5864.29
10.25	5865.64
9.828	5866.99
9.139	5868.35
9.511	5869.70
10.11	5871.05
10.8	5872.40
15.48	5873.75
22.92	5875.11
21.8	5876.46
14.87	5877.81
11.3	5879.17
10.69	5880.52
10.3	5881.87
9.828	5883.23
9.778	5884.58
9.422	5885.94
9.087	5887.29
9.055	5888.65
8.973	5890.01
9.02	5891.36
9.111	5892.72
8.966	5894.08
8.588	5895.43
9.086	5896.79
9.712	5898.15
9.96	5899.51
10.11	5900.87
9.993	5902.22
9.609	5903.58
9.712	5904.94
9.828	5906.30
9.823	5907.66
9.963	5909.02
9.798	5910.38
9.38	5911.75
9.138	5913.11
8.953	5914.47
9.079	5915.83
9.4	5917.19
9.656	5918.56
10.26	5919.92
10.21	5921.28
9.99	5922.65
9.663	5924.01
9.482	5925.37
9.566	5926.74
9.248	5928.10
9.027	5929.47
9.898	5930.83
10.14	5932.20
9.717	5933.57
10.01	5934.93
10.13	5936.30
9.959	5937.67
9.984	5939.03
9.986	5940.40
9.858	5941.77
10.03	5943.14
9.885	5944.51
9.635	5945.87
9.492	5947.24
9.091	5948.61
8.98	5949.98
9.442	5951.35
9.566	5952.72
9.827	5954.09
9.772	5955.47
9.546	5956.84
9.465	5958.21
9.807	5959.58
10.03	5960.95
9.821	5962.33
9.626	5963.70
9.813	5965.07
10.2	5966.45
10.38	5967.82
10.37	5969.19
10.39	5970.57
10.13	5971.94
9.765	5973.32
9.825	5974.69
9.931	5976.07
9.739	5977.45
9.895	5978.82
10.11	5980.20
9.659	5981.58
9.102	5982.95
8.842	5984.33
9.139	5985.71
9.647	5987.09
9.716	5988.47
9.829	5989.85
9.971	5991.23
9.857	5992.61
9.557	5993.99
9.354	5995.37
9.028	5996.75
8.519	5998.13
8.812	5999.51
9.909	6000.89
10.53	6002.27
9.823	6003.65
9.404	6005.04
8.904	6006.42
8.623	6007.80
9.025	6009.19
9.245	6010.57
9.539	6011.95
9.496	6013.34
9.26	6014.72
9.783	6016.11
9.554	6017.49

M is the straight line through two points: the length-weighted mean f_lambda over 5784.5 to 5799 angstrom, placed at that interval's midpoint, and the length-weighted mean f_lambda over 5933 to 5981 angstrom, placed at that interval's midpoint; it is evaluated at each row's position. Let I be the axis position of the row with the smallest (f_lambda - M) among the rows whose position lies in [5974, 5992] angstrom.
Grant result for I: 5984.33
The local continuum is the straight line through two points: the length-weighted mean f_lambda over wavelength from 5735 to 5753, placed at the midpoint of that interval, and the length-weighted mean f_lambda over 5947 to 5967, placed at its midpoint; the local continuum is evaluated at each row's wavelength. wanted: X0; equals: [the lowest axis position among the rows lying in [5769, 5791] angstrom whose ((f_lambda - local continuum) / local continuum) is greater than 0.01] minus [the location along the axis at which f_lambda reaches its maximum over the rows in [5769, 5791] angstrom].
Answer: -20.0 angstrom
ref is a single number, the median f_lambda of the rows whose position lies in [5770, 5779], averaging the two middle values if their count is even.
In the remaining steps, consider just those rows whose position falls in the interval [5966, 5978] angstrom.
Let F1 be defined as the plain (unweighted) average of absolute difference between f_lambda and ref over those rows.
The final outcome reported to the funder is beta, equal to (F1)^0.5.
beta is 0.50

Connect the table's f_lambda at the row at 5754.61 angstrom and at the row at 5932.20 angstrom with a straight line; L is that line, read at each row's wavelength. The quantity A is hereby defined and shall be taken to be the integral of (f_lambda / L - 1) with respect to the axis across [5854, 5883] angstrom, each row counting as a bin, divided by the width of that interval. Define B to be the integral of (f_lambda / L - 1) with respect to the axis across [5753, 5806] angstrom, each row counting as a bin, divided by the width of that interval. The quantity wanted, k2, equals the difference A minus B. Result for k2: 0.13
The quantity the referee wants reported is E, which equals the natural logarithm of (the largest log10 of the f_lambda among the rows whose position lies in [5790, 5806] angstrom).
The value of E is 0.04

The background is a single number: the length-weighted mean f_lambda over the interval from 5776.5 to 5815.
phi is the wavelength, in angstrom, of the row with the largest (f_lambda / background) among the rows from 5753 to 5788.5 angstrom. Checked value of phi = 5774.52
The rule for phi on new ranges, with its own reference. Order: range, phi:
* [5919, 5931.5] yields 5919.92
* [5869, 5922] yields 5875.11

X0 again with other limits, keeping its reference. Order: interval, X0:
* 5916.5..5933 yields 0.0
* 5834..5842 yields -4.0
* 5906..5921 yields -10.9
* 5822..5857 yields 0.0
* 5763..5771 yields -1.3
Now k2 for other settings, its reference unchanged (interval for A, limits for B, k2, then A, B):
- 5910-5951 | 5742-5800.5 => -0.05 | -0.05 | 0.006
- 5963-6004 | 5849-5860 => 0.04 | -0.04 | -0.080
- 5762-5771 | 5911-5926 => 0.05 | 0.00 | -0.057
